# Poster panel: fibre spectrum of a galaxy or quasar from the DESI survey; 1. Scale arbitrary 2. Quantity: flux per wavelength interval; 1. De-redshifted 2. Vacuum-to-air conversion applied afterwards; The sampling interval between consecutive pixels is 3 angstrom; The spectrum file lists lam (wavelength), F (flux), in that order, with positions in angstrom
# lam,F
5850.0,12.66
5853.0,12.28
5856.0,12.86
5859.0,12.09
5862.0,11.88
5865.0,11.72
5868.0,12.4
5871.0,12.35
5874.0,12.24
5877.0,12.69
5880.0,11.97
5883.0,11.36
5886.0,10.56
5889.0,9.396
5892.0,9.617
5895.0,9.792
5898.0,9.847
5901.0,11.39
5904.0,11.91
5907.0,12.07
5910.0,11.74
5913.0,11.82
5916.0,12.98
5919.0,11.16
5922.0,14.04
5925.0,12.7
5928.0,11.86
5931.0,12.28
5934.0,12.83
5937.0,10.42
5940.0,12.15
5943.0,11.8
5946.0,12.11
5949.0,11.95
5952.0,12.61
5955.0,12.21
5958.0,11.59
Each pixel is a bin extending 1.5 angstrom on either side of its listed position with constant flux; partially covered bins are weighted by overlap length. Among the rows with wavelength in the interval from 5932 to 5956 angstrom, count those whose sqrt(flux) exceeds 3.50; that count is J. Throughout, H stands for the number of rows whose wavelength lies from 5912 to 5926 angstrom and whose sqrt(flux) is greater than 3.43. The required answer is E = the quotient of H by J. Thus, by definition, 2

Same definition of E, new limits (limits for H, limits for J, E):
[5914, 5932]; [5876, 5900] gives 5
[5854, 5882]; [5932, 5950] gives 8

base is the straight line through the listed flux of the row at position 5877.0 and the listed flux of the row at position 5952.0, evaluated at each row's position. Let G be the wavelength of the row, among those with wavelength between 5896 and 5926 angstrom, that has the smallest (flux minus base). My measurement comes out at 5898.0 angstrom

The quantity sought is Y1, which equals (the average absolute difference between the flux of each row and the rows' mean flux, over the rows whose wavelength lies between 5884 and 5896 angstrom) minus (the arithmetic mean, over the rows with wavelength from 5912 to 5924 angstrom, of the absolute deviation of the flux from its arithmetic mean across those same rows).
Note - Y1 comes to -0.7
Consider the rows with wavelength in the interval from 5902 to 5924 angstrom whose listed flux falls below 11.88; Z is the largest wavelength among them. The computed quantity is 5919.0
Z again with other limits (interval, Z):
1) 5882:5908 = 5901.0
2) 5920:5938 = 5937.0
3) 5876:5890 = 5889.0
